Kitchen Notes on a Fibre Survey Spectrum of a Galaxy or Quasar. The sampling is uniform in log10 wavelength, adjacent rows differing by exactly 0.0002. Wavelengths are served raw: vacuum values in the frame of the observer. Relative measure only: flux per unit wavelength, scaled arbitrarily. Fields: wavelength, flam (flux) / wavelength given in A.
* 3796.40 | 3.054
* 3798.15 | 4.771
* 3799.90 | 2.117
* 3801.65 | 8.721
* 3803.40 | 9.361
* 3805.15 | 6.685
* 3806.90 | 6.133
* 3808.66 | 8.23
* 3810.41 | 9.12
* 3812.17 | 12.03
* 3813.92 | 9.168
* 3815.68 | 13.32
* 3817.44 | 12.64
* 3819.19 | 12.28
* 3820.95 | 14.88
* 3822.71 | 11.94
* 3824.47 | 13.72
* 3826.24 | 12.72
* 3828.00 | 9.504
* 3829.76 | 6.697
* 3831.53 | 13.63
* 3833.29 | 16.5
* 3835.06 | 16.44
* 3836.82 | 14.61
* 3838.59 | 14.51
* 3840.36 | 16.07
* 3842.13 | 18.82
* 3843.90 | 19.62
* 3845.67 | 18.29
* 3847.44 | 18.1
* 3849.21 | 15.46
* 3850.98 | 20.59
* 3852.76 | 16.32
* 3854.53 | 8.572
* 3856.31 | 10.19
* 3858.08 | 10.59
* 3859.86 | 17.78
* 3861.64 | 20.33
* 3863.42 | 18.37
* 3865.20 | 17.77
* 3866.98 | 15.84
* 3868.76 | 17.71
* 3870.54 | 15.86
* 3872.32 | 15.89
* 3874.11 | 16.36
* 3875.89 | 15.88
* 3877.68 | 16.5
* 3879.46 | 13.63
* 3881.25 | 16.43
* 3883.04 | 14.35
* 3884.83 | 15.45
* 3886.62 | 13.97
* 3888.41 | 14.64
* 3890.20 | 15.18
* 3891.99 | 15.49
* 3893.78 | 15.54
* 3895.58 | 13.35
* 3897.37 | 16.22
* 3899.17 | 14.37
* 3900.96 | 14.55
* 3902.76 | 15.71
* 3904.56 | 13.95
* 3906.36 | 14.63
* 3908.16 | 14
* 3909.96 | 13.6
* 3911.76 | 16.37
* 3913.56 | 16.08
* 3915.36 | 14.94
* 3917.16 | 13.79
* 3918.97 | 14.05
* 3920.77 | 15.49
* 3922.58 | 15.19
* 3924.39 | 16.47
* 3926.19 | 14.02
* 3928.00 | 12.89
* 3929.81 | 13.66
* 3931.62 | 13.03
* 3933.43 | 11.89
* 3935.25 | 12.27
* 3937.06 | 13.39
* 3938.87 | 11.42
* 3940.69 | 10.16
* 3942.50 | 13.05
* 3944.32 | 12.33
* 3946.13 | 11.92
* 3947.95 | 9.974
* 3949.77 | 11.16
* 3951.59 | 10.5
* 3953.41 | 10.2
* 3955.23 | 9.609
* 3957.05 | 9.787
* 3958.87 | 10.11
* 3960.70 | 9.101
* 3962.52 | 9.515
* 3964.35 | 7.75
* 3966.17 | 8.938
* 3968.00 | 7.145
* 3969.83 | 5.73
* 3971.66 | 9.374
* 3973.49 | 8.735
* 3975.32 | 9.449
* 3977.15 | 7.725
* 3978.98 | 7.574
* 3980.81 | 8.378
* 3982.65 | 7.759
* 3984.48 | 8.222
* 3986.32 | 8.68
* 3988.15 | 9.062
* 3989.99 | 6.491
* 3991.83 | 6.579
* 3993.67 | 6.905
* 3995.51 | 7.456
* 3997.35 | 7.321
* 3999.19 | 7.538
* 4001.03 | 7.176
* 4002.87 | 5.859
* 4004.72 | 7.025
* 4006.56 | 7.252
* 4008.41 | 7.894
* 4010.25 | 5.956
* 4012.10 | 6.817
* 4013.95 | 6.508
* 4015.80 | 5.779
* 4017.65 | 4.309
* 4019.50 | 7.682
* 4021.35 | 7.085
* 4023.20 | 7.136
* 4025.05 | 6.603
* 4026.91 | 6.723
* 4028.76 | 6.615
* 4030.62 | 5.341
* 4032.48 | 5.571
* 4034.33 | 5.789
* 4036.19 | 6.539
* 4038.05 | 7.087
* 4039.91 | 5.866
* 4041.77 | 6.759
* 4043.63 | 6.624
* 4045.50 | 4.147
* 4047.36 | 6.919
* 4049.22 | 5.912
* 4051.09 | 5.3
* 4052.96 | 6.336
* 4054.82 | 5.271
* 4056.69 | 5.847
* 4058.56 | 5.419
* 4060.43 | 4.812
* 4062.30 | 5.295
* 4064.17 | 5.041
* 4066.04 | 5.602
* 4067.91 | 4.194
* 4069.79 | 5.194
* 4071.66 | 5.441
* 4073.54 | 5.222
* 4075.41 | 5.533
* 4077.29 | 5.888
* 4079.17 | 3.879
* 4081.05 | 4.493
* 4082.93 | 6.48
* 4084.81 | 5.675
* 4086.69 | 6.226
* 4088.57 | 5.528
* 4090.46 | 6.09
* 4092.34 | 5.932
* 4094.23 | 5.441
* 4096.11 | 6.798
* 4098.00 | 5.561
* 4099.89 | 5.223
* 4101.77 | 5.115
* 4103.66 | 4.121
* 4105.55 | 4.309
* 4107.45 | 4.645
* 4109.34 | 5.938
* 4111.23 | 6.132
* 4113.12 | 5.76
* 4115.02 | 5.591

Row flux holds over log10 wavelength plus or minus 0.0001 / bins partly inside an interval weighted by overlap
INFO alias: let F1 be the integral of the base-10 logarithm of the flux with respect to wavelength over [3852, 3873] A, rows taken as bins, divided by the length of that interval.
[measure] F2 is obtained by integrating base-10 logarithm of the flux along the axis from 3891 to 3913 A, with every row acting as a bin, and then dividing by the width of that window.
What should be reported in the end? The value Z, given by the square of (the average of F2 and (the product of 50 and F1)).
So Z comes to 898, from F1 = 1.17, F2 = 1.17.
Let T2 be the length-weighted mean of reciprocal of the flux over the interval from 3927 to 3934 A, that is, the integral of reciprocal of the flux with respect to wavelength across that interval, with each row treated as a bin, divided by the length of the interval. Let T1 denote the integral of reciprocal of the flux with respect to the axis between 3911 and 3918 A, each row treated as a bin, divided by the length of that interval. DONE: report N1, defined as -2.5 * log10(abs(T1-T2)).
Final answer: 4.8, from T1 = 0.066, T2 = 0.078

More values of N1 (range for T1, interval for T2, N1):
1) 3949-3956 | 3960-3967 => 4.4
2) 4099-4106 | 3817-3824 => 2.2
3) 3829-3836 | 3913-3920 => 4.5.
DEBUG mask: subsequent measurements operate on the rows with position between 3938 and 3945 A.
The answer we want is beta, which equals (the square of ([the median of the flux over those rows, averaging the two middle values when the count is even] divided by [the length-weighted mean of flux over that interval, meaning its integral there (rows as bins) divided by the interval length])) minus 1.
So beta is 0.027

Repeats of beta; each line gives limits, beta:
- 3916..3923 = 0.003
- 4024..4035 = 0.023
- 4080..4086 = 0.046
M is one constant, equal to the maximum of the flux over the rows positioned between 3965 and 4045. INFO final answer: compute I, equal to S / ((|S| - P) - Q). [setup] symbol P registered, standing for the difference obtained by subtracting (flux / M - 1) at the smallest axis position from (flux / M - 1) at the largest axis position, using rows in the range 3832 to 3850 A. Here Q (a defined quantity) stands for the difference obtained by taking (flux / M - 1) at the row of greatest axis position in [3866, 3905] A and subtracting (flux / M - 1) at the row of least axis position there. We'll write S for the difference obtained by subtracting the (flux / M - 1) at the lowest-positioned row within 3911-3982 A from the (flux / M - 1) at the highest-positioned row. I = -0.7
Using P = -0.1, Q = -0.20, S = -0.85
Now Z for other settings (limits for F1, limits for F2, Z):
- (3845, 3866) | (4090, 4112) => 905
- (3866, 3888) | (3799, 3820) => 917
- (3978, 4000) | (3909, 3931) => 513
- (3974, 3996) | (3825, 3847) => 525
